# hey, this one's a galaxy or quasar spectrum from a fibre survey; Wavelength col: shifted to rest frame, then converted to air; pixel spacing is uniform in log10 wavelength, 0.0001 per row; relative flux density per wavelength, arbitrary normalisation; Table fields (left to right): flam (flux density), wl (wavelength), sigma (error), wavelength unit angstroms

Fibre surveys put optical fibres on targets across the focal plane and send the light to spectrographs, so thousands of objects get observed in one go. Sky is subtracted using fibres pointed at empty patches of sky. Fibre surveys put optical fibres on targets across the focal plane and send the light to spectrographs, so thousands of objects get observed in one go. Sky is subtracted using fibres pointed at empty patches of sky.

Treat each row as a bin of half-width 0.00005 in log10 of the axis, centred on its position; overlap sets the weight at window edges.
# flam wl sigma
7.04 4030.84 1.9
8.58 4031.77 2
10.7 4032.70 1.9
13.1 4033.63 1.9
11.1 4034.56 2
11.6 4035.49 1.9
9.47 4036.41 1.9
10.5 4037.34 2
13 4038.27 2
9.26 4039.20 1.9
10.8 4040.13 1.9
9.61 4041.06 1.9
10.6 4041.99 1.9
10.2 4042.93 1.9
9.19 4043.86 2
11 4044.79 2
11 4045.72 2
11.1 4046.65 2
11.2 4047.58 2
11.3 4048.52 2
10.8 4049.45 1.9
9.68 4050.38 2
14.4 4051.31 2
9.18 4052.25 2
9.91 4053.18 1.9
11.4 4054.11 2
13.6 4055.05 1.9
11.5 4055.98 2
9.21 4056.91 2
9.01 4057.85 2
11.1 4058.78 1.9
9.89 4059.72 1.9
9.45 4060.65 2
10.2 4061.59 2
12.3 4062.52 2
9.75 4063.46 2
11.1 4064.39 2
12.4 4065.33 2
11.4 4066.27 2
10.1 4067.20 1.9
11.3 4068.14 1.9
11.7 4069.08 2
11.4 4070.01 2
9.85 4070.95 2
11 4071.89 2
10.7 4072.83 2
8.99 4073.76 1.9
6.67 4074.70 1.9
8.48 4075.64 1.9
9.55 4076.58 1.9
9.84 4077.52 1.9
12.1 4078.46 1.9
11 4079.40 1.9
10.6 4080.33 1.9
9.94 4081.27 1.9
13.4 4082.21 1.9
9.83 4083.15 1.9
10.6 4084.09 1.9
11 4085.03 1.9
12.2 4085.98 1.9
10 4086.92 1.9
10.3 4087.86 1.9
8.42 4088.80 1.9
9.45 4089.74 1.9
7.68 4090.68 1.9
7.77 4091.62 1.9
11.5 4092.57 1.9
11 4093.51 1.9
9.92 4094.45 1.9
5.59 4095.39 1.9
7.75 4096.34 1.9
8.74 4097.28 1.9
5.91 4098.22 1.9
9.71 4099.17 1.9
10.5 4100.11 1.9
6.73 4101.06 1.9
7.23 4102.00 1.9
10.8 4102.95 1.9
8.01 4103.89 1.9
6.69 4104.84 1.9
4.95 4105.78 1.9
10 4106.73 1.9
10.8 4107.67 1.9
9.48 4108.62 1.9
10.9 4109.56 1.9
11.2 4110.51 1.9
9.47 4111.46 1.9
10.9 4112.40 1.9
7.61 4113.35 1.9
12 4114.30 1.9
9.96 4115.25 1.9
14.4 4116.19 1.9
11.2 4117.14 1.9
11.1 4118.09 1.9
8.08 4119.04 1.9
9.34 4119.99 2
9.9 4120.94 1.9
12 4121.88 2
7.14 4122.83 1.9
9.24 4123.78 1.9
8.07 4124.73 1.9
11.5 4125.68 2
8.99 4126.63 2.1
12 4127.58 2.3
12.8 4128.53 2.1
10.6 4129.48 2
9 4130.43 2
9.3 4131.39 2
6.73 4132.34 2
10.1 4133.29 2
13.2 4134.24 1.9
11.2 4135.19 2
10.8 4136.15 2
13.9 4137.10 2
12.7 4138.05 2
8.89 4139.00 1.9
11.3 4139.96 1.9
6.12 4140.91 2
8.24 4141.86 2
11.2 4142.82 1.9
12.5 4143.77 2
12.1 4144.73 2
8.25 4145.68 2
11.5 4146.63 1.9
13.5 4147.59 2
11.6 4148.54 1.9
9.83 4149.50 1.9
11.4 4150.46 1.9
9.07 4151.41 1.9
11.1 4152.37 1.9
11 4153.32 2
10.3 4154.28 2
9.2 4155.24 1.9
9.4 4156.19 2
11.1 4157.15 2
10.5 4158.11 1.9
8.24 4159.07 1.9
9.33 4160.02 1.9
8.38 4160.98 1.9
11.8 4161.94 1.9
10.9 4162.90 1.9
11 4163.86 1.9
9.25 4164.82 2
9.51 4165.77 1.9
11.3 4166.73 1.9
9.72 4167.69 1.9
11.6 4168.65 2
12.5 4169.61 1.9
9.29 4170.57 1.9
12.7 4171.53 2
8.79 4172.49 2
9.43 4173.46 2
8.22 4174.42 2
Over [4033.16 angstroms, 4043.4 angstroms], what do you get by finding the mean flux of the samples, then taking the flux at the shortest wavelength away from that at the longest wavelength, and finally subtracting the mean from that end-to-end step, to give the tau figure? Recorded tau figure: -14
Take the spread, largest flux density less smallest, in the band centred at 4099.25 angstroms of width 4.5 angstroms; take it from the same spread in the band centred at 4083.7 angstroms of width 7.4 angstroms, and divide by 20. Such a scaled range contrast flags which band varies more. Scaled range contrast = -0.05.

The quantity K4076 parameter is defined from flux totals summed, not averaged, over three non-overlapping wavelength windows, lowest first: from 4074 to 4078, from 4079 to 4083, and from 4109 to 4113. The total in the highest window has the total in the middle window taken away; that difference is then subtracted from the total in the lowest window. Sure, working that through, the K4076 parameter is 37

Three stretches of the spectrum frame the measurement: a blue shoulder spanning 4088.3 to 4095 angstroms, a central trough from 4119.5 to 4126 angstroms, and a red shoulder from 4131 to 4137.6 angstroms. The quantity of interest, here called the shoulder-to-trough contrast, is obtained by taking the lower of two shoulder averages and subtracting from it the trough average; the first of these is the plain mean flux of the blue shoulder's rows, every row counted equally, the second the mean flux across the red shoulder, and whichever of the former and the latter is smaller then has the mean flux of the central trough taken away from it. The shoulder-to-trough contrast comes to -0.2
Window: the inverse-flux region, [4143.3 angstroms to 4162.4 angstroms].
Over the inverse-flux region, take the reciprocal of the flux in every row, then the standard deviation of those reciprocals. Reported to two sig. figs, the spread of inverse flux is 0.014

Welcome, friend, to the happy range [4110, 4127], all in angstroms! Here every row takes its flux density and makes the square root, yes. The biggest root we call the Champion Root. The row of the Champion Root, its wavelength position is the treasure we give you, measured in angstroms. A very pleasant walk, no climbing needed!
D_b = 4116.19 angstroms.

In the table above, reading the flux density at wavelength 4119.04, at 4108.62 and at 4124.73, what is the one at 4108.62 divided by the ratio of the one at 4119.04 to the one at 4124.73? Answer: 9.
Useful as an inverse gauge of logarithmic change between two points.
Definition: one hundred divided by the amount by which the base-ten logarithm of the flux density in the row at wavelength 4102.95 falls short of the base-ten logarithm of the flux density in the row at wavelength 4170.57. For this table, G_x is -1529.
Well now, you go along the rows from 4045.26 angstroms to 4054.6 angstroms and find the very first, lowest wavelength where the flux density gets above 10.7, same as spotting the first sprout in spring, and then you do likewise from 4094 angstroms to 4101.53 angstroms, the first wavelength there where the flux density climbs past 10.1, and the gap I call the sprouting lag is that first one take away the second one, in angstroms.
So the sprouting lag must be -54.4 angstroms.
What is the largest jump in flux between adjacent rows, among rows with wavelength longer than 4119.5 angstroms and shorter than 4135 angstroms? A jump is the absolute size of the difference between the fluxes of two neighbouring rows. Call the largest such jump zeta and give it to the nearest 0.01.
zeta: 4.86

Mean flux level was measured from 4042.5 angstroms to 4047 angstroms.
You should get 10.5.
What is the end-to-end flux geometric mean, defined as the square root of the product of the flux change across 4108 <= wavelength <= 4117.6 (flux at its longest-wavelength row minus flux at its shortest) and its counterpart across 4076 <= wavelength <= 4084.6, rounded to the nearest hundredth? 1.34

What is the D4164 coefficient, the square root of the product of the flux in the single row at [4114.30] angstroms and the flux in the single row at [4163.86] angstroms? 11.5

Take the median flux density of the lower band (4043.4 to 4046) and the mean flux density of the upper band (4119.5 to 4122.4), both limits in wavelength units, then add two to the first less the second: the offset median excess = 2.6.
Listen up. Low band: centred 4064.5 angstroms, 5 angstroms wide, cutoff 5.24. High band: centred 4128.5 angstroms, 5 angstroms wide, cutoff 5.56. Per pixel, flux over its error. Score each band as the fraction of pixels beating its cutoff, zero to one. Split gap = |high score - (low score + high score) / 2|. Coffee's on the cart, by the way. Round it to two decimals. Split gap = 0.30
